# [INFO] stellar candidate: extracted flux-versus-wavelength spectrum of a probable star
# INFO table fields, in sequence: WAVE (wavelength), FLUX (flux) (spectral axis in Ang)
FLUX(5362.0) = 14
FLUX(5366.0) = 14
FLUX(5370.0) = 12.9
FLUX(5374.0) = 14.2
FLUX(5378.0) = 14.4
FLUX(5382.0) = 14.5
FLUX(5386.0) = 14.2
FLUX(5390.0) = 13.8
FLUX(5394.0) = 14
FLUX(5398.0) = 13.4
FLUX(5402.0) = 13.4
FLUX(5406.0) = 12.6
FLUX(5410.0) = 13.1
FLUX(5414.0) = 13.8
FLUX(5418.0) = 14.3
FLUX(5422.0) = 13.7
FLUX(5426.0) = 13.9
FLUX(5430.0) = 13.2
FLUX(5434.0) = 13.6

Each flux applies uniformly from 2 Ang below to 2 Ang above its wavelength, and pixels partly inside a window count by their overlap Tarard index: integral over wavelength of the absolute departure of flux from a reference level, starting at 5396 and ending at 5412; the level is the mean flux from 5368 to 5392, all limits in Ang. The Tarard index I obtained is 14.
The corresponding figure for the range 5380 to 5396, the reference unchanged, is 4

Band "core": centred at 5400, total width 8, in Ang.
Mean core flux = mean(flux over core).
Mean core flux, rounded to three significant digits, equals 13.4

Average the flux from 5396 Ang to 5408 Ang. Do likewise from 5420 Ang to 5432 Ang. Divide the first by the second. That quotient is 0.97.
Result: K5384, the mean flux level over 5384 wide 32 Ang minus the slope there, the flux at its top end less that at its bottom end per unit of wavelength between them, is 13.9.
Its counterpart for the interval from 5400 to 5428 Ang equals 13.5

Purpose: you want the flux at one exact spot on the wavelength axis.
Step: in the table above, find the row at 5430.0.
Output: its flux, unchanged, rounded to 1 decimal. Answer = 13.2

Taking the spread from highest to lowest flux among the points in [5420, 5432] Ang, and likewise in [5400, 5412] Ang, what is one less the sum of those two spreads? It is -0.50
